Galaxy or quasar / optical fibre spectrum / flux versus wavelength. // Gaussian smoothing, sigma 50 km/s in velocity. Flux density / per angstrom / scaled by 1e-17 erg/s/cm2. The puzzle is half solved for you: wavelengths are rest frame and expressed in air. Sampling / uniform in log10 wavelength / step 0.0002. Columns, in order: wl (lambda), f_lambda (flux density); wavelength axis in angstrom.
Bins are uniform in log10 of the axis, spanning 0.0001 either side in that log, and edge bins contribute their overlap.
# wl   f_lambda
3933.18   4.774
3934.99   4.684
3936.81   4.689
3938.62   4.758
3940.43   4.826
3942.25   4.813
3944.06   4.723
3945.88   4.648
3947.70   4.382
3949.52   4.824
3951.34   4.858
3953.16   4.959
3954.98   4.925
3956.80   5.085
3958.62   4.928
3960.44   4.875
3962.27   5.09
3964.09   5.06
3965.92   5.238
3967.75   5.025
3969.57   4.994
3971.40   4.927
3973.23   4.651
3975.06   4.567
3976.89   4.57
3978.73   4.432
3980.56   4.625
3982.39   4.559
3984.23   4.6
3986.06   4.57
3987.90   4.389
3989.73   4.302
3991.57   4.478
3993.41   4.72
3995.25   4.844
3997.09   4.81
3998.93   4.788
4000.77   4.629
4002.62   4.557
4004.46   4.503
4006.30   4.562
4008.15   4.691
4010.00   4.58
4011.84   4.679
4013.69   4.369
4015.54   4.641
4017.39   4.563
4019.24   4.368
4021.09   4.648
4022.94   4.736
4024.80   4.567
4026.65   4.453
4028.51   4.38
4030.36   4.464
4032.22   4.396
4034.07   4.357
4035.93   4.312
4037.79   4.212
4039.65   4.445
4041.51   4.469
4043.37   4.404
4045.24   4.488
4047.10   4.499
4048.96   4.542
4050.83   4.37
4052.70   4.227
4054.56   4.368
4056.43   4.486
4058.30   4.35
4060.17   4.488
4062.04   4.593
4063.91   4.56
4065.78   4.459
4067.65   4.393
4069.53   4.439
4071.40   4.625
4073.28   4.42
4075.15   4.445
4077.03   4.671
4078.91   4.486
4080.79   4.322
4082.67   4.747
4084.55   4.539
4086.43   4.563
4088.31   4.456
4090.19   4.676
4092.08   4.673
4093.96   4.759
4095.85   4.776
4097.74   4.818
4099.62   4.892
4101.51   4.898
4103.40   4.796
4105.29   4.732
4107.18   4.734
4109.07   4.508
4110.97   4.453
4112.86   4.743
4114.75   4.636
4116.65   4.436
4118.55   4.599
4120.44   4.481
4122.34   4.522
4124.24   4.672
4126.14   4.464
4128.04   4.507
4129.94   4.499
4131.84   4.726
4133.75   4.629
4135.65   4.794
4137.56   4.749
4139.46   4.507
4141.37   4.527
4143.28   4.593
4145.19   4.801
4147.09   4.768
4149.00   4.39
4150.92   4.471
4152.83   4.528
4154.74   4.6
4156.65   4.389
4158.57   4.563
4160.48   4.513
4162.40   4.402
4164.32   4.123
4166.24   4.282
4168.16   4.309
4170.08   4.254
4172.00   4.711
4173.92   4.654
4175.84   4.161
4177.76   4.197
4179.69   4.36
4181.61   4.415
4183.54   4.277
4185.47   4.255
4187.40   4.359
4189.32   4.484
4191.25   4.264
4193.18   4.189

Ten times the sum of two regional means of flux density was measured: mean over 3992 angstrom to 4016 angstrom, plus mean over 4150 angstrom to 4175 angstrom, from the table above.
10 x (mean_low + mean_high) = 90.9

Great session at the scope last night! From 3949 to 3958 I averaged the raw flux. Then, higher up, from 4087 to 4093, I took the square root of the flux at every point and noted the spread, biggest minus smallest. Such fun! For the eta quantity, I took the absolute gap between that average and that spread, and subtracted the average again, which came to -0.051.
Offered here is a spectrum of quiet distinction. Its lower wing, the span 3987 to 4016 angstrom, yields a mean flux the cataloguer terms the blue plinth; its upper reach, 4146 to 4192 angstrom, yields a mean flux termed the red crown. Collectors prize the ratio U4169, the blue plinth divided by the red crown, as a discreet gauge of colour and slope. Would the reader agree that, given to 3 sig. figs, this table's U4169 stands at 1.04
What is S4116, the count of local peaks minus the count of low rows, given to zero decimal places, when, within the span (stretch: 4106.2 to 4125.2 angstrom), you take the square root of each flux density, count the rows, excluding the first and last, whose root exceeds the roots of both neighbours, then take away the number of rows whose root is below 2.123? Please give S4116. -1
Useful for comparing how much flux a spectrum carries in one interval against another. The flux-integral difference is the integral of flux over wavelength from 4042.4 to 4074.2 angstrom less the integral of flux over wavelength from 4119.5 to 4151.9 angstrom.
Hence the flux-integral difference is -7.2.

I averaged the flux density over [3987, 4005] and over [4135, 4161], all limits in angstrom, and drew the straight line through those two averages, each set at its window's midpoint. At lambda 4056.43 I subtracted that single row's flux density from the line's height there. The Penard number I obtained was 0.11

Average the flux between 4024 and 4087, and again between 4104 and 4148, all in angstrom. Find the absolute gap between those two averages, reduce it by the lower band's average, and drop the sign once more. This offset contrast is 4.30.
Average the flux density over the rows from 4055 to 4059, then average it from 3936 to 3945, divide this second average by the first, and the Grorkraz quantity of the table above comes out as 1.08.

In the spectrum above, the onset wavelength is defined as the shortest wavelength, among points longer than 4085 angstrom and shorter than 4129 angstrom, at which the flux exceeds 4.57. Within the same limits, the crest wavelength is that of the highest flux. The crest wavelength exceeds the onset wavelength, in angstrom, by 11.3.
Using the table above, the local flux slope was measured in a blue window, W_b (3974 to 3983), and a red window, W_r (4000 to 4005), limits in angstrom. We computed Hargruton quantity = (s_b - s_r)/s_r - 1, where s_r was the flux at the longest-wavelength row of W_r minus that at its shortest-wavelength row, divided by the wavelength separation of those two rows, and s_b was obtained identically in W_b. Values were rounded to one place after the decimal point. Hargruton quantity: -2.0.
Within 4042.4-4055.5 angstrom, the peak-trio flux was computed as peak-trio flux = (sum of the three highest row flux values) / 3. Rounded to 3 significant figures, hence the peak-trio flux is 4.51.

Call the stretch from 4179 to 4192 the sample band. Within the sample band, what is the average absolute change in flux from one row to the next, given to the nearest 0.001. 0.111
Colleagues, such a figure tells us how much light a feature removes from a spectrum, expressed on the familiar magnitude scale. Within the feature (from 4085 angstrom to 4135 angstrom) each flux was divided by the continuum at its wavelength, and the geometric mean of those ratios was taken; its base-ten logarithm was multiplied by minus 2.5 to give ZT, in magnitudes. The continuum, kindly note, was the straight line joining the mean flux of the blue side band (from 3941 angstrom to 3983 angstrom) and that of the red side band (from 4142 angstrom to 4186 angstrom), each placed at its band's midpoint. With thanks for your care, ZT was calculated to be -0.024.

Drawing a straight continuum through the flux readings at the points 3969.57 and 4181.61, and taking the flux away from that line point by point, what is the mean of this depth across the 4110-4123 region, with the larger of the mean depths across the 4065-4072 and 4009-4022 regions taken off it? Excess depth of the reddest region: -0.28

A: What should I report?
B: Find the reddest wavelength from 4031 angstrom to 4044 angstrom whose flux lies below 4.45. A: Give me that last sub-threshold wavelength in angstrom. 4043.37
